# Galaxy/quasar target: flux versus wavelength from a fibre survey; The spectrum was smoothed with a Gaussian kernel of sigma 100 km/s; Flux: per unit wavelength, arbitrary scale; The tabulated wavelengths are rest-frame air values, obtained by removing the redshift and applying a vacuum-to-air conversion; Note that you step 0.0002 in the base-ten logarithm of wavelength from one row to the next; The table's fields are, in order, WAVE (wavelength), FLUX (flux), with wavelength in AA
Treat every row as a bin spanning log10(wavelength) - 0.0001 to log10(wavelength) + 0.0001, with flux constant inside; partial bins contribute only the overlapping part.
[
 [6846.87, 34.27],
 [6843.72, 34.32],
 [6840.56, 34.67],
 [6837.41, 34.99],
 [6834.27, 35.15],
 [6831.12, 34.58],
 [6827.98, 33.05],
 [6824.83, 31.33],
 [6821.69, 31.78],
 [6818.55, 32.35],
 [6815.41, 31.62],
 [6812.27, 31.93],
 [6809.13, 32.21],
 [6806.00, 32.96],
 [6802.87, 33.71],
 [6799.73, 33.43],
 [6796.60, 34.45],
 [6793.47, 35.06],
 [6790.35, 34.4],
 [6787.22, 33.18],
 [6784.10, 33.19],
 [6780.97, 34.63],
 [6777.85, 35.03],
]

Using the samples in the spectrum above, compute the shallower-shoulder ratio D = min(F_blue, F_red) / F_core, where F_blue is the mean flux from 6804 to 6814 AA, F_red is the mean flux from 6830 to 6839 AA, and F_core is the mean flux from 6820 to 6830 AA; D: 1.01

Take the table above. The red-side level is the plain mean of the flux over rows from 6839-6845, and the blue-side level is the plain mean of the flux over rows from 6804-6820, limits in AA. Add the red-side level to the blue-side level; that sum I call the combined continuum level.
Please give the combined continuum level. 66.7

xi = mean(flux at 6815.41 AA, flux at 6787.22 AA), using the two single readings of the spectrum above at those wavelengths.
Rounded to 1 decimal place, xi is 32.4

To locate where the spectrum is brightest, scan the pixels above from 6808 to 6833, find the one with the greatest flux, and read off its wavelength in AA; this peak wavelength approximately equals 6831.12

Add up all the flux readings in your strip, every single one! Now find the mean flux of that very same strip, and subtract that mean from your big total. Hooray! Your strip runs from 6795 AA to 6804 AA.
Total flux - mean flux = 67.7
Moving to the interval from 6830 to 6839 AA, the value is 69.8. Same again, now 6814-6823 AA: 63.8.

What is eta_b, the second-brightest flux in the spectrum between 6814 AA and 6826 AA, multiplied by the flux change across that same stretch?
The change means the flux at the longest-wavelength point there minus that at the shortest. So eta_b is -9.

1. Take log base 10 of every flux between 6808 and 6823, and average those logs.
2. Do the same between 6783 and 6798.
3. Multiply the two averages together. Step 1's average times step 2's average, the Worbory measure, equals 2.306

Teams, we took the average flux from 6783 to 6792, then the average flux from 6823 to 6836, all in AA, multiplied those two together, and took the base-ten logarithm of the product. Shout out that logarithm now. 3.05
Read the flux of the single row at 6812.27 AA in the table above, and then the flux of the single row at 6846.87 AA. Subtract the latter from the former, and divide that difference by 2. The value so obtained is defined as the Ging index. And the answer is -1.2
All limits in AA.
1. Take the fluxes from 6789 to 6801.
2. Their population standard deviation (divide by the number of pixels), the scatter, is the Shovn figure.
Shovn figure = 0.58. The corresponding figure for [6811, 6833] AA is 1.04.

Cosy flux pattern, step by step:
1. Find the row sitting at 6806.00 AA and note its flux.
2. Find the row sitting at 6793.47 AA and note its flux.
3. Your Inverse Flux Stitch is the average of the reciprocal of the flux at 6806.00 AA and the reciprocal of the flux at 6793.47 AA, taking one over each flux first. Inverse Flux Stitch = 0.0294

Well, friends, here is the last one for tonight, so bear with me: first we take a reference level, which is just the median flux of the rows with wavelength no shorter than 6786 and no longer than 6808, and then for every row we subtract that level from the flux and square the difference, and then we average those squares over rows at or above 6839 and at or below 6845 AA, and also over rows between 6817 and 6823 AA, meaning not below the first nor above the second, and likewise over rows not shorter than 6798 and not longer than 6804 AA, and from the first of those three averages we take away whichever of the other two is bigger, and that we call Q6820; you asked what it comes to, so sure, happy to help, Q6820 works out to -2.1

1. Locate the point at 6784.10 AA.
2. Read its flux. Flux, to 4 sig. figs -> 33.19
